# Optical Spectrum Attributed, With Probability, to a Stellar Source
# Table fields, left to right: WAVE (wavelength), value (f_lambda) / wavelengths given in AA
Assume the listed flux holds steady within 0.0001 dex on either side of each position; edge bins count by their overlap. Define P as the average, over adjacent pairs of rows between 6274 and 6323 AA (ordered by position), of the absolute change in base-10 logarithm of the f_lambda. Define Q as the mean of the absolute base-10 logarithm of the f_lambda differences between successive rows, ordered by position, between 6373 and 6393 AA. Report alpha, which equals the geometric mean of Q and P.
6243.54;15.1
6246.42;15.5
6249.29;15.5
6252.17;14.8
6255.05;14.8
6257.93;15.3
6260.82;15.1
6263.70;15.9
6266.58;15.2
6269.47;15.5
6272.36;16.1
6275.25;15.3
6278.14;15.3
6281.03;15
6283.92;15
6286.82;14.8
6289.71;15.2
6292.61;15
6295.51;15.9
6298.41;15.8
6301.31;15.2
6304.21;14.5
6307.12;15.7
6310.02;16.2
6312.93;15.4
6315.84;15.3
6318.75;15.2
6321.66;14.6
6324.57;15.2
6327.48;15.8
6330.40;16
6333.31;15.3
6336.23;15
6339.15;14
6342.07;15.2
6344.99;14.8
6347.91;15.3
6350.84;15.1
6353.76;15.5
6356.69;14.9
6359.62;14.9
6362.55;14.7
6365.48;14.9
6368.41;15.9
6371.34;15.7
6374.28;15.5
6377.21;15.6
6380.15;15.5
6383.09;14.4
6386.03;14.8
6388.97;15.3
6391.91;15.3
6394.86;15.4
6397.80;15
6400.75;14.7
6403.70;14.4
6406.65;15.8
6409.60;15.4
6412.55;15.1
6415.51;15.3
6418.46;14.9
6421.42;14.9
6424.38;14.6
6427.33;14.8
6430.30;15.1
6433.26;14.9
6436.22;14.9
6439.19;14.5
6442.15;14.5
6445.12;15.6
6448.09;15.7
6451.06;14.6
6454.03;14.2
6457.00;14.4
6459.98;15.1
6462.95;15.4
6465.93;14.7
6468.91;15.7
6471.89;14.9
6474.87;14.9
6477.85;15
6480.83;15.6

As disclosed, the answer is 0.0113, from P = 0.0119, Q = 0.011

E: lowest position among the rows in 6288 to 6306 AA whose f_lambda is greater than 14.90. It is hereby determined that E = 6289.71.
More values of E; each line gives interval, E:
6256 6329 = 6257.93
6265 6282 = 6266.58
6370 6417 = 6371.34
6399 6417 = 6406.65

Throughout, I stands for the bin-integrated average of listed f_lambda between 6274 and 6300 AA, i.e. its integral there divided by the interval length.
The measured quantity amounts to 15.3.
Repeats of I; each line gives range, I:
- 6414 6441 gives 14.9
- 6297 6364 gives 15.2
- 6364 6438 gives 15.1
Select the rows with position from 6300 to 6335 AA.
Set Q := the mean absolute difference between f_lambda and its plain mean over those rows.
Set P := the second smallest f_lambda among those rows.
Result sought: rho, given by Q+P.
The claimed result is 15.0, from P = 14.6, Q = 0.38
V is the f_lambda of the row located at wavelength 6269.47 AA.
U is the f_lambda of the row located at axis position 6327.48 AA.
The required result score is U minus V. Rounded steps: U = 15.8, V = 15.5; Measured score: 0.30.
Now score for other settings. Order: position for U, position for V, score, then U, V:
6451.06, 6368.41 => -1.30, 14.6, 15.9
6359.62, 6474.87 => 0.00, 14.9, 14.9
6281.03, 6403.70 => 0.60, 15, 14.4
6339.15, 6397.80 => -1.00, 14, 15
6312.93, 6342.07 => 0.20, 15.4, 15.2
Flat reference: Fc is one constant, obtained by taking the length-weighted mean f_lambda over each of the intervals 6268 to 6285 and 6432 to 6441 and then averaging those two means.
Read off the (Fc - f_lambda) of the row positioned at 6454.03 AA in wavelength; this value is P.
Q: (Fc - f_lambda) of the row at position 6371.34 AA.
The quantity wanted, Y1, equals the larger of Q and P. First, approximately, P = 0.9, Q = -0.6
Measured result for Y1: 0.87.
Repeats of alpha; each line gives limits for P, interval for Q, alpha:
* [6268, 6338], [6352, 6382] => 0.0103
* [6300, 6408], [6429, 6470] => 0.0138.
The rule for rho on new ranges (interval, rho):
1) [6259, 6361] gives 14.8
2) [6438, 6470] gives 14.9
